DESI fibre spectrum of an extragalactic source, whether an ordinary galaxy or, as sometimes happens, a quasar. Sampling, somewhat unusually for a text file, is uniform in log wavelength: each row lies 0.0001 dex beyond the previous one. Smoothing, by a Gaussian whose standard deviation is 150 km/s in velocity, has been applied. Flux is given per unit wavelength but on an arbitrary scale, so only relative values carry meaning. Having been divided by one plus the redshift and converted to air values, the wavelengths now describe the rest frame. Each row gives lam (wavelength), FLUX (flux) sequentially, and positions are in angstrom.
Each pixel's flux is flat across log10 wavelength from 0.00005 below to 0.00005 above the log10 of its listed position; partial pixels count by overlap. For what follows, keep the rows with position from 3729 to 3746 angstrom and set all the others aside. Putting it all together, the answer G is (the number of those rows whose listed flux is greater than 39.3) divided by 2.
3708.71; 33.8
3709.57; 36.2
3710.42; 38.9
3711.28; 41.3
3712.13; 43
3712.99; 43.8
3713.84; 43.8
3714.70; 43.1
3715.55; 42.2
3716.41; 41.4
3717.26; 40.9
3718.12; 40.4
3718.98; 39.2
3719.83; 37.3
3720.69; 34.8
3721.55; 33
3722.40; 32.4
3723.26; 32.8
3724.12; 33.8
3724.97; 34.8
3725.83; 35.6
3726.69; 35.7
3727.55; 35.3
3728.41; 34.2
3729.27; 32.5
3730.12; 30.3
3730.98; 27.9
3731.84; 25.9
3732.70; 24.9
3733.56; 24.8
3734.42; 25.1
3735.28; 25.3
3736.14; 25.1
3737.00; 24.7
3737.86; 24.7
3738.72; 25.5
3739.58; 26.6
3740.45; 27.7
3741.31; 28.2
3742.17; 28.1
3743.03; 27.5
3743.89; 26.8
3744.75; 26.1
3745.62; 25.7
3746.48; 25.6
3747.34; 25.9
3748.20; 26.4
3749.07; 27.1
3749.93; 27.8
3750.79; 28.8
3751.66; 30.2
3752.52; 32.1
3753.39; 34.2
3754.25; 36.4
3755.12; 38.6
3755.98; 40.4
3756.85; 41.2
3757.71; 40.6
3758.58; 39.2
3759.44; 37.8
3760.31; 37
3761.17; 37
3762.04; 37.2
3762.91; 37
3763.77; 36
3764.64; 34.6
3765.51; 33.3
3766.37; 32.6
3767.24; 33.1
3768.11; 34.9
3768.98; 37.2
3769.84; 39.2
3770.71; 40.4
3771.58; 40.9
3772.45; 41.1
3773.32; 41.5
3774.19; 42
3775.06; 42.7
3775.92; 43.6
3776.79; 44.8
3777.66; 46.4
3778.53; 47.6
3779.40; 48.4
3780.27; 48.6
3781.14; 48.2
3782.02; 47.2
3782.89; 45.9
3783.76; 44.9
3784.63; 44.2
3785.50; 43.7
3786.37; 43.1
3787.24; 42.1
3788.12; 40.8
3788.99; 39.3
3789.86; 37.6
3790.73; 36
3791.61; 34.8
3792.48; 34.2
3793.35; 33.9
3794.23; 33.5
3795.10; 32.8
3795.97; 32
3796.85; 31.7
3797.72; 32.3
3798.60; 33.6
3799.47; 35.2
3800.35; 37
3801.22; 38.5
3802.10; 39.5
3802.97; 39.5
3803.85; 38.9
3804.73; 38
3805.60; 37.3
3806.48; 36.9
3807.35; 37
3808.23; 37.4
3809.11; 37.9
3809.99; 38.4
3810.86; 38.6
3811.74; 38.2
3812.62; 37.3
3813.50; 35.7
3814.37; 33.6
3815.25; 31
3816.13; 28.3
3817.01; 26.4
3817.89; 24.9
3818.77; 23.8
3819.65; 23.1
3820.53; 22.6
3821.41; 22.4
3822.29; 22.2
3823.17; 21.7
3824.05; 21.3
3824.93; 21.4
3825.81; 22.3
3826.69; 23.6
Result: 0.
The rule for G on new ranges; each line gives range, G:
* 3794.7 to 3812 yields 1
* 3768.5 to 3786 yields 9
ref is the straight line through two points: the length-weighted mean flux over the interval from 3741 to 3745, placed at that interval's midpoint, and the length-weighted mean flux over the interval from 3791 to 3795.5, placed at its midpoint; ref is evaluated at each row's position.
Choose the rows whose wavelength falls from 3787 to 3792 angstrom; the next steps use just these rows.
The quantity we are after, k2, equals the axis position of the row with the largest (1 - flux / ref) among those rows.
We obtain 3791.61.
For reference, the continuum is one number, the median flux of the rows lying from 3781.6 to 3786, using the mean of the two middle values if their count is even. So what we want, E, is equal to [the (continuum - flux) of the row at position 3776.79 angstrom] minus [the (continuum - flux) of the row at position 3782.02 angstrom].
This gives 2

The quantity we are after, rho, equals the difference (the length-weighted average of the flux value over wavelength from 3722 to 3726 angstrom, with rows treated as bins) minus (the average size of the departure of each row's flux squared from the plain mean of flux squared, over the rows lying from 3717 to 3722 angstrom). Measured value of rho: -158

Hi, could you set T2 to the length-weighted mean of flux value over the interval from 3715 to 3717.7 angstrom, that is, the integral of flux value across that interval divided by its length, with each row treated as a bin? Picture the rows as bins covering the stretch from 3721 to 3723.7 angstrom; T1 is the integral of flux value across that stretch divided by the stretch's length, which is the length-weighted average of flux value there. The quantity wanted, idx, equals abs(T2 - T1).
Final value 9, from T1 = 33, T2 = 42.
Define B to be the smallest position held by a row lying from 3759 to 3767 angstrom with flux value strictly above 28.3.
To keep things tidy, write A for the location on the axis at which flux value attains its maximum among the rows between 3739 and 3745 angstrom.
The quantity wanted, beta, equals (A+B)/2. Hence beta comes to 3750.4 angstrom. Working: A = 3741.31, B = 3759.44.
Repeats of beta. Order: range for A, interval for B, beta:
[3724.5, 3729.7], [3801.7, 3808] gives 3764.4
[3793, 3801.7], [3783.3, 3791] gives 3792.5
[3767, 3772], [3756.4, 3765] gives 3764.2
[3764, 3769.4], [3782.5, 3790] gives 3775.9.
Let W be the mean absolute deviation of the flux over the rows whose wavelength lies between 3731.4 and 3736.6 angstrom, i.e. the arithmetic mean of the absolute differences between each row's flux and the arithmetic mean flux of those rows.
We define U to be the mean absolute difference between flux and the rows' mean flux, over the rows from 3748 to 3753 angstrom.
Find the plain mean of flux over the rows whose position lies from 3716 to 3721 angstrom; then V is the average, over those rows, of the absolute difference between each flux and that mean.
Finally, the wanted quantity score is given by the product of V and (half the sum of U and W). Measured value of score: 1.9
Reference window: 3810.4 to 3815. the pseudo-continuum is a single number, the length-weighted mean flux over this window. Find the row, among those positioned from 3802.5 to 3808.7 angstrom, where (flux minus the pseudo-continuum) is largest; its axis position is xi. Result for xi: 3802.97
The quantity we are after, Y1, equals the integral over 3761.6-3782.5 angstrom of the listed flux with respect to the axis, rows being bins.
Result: 852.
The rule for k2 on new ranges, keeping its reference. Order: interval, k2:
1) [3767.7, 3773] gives 3768.11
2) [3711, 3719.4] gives 3718.98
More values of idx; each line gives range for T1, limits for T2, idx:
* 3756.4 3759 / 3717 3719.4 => 0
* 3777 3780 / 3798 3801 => 12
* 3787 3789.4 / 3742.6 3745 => 14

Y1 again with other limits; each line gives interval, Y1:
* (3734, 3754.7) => 571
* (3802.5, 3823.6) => 678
